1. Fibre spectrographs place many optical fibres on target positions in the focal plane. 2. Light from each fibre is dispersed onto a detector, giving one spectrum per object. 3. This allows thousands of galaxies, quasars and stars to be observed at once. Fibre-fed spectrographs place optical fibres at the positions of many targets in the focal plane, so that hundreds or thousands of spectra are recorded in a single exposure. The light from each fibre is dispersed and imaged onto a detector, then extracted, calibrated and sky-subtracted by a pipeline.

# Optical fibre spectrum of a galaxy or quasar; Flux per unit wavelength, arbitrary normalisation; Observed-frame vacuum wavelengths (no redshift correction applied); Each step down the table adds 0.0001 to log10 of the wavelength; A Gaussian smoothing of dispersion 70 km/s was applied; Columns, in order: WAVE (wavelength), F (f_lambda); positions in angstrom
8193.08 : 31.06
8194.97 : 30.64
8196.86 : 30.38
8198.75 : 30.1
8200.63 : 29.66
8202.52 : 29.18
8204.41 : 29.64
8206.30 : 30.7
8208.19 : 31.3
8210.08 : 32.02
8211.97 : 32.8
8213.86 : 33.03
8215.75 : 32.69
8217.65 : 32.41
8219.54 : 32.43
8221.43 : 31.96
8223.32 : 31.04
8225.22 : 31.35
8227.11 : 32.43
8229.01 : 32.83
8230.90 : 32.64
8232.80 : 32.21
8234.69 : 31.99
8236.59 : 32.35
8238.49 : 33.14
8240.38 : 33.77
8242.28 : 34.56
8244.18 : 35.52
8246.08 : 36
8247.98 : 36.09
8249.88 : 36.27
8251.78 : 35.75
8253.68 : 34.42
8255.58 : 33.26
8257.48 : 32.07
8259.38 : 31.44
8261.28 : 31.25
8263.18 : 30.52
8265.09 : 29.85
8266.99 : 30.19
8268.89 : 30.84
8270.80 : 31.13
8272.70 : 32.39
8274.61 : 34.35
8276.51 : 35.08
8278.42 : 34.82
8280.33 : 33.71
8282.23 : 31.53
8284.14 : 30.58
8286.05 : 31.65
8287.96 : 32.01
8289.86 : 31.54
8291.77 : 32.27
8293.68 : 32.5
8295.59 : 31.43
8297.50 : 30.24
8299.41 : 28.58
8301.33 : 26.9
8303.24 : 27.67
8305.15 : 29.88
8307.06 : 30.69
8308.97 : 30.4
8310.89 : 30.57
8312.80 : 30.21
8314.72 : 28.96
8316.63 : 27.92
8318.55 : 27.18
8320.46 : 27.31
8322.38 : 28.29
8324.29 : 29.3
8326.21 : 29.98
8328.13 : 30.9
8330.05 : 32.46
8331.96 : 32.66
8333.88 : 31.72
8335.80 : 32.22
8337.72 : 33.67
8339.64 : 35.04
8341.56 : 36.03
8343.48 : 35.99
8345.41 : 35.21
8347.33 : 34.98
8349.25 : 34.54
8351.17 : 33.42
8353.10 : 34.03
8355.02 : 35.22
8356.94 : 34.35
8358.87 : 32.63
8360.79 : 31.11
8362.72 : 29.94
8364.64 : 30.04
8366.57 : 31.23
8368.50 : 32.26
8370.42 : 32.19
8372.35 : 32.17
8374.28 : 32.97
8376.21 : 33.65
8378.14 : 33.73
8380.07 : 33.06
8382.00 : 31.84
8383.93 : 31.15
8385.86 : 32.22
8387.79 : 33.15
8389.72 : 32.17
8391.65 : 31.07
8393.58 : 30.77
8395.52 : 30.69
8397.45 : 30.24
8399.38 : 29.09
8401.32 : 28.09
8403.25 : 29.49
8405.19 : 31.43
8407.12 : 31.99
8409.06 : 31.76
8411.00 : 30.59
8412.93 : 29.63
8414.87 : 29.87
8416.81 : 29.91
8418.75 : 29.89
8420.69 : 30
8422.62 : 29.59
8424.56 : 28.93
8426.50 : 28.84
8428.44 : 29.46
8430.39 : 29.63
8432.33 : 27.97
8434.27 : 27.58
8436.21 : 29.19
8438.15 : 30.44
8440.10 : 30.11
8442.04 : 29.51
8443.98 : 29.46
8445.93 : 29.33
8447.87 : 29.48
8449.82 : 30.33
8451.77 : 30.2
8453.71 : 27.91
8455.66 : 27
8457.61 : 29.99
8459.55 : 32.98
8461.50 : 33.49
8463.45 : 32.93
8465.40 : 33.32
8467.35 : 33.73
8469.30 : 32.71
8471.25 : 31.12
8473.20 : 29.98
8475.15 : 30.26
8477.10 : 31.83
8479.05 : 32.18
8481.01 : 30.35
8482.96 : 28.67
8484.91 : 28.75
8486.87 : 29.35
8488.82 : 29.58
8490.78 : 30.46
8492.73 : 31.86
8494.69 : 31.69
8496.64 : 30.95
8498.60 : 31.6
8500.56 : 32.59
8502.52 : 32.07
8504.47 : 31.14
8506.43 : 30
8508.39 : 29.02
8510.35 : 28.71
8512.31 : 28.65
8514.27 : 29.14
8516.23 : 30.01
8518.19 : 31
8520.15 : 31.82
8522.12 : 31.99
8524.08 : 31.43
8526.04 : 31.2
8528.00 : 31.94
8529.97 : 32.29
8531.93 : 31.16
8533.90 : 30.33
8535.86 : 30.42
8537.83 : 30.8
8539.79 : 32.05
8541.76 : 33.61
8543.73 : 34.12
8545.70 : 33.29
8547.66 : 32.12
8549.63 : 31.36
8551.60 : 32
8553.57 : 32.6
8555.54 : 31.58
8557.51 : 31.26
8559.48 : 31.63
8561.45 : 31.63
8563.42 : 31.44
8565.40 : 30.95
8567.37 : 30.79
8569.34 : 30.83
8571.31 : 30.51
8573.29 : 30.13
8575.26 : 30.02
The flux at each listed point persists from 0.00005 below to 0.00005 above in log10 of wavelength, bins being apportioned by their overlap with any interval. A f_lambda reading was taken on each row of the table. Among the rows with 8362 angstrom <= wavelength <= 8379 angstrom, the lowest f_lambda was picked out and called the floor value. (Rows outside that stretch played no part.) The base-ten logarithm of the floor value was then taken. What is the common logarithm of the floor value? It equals 1.48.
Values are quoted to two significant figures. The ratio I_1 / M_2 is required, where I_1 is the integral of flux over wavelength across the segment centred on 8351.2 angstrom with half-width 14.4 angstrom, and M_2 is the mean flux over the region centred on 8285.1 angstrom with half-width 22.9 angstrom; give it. 31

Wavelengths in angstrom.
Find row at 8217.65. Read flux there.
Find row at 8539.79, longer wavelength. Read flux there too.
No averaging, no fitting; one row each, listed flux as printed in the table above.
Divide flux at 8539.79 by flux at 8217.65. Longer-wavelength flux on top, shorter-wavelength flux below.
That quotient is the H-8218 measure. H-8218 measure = 0.989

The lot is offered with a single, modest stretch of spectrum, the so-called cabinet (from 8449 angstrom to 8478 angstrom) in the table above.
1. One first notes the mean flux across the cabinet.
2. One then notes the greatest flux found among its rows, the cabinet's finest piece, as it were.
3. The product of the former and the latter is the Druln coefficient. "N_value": 1052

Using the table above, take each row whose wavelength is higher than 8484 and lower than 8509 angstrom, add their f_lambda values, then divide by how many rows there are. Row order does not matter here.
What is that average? 30.7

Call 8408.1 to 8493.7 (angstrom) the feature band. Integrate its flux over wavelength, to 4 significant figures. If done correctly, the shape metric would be 2588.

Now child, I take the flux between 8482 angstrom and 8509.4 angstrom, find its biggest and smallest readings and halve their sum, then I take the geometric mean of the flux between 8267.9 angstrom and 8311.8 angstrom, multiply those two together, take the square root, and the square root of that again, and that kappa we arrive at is 5.56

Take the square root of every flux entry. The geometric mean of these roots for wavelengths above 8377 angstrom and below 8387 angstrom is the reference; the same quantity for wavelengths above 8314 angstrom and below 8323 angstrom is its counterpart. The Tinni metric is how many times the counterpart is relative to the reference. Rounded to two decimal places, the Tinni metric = 0.93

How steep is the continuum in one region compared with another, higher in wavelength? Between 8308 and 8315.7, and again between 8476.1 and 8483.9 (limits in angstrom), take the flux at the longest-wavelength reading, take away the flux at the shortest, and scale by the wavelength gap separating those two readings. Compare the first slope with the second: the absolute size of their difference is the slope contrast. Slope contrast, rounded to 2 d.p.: 0.29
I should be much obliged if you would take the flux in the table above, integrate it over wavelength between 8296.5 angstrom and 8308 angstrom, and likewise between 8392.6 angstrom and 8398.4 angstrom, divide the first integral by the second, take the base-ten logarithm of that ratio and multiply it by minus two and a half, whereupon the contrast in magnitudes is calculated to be -0.7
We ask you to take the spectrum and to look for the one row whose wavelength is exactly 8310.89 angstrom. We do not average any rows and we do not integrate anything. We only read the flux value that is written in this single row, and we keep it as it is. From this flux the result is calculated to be 30.57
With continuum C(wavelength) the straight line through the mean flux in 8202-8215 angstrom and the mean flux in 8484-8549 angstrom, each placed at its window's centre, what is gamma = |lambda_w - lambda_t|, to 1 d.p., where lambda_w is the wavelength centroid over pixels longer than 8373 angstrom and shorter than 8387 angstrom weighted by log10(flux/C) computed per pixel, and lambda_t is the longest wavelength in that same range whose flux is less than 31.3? 5.5 angstrom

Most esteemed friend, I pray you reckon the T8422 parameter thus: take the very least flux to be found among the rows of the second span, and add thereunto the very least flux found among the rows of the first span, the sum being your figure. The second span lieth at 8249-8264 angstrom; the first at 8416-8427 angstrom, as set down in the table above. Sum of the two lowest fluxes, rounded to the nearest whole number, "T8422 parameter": 59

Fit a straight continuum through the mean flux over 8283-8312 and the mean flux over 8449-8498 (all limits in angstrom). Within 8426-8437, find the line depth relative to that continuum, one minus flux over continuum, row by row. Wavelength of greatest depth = 8434.27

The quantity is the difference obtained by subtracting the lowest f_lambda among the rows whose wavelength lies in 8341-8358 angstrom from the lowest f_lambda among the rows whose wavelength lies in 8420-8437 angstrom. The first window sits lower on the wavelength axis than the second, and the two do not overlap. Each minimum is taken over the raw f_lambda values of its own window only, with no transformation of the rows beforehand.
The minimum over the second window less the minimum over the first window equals -5.8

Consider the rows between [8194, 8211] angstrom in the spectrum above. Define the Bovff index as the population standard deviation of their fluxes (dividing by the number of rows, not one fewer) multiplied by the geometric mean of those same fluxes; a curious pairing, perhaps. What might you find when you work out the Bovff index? 25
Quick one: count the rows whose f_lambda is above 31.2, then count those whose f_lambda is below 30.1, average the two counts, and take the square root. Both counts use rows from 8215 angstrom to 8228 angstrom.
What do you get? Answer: 1.7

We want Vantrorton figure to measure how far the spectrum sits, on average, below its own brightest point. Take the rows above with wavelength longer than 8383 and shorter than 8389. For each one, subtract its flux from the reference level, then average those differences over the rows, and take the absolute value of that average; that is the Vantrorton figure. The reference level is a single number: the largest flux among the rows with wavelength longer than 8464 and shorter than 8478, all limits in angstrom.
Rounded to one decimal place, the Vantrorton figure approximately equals 1.6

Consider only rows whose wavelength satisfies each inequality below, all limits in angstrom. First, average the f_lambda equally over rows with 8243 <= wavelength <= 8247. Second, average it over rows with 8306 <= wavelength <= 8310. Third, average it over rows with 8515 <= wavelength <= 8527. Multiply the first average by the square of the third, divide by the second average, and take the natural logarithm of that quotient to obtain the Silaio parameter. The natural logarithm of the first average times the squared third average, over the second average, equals 7.04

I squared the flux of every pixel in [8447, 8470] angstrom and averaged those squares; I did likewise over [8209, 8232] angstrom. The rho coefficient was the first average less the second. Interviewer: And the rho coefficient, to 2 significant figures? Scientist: -67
